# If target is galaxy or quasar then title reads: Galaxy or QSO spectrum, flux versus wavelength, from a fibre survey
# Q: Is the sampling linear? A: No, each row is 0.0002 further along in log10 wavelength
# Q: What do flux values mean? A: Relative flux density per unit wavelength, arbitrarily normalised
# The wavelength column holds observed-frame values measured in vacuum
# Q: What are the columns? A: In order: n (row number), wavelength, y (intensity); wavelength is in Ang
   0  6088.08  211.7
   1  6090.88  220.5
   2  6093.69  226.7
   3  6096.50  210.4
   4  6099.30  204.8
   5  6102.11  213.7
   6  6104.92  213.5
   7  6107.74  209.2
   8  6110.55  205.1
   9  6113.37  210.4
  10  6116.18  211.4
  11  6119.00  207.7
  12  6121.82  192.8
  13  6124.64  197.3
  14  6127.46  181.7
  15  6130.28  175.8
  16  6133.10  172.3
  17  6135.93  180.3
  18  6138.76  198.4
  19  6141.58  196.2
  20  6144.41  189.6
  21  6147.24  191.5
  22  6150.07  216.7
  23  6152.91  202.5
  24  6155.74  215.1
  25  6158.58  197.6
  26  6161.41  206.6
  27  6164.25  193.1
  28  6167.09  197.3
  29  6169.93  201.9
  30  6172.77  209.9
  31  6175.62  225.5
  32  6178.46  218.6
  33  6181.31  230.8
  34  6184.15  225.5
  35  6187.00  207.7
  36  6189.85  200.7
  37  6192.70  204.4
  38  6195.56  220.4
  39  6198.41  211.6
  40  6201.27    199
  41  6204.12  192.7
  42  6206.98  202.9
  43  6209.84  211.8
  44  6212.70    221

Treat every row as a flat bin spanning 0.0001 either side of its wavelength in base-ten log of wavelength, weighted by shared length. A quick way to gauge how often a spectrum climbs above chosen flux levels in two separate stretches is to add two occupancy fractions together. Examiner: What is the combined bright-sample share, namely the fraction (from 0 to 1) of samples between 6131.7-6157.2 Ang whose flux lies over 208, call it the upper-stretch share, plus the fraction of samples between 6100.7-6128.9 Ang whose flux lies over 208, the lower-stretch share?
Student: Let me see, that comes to 0.72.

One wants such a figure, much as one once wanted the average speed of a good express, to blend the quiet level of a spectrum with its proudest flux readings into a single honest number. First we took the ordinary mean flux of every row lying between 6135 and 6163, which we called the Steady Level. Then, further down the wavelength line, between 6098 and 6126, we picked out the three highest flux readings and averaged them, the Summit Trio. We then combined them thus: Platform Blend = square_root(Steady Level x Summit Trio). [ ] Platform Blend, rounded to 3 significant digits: 206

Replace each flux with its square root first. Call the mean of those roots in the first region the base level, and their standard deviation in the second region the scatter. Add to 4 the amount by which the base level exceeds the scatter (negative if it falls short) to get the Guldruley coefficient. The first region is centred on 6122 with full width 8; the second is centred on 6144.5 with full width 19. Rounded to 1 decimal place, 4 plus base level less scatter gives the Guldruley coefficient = 17.7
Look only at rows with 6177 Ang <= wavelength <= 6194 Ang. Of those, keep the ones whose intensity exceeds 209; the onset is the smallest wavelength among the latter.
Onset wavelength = 6178.46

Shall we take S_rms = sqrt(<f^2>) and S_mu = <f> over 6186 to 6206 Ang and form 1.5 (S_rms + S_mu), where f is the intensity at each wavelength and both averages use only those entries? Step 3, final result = 616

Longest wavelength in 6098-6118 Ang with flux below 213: 6116.18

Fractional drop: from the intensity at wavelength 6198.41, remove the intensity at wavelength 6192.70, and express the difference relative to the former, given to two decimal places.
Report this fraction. 0.03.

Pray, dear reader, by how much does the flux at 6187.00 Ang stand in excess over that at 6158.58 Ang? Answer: 10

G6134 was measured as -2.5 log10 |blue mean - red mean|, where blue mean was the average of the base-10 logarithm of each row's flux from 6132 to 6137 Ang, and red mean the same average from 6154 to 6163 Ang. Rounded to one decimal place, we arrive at 2.9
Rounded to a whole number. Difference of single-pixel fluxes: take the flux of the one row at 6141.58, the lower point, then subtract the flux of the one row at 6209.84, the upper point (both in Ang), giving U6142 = -16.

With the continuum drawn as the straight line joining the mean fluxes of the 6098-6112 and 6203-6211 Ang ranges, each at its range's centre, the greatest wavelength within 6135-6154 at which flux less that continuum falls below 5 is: 6152.91 Ang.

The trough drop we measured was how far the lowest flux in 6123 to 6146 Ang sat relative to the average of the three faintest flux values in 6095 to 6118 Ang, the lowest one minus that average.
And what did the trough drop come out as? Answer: -34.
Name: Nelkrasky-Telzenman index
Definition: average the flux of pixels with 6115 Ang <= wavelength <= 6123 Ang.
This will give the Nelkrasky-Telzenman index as 204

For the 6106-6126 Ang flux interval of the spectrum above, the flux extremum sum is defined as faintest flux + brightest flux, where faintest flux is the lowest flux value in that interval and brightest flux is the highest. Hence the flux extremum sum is 404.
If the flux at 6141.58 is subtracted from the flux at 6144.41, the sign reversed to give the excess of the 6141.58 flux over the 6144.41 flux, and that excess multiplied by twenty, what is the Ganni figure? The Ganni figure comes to 132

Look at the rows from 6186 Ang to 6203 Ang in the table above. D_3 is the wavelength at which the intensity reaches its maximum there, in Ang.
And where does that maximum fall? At 6195.56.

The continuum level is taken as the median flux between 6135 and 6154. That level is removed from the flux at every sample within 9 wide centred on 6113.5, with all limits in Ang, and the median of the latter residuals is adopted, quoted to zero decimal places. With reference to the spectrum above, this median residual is 14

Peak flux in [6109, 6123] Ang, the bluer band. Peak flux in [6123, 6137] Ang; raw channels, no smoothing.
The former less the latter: 14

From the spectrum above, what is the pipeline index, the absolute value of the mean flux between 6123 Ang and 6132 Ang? 185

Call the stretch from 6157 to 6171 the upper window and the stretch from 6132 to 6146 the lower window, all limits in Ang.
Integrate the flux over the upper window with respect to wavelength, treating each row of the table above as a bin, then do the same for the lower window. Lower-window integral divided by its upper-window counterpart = 0.94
